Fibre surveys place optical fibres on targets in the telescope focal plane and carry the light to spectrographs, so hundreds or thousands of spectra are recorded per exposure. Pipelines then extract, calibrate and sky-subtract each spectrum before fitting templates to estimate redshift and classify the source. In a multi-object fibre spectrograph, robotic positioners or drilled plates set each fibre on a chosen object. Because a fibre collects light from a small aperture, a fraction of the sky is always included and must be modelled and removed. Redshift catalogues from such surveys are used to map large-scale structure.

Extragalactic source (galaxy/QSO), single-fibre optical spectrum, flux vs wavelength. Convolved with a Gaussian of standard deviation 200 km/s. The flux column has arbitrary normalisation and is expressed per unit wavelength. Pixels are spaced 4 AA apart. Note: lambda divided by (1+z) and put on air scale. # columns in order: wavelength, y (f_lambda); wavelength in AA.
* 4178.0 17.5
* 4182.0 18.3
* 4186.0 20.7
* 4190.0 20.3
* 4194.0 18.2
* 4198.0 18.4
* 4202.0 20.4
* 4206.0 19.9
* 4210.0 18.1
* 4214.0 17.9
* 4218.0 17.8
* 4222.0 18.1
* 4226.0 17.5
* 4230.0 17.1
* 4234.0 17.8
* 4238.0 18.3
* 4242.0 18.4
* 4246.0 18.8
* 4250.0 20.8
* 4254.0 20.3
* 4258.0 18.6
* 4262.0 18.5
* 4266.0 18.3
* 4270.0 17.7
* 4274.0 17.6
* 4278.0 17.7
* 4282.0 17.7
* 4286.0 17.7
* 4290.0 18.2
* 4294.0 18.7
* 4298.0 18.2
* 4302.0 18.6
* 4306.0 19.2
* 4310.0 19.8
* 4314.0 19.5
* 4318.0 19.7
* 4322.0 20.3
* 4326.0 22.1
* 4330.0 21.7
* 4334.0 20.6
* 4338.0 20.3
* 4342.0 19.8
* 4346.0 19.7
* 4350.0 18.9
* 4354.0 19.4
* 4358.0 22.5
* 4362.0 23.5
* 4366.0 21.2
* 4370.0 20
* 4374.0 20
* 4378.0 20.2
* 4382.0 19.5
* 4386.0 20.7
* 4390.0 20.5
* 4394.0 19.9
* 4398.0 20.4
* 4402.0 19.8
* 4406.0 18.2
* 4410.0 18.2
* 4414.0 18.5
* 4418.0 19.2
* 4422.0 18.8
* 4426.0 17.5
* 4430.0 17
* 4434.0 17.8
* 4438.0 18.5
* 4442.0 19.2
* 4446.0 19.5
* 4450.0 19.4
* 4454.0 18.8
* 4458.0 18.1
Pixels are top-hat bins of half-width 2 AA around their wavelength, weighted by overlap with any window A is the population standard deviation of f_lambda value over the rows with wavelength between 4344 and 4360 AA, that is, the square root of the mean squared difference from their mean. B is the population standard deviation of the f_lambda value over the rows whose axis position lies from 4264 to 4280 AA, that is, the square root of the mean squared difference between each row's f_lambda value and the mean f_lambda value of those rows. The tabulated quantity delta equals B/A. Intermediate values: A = 1.4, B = 0.28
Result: 0.2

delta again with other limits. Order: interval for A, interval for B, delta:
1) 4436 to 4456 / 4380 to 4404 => 1.1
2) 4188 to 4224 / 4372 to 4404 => 0.4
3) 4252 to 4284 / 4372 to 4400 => 0.4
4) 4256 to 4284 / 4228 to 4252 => 2.9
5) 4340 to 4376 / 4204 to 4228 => 0.5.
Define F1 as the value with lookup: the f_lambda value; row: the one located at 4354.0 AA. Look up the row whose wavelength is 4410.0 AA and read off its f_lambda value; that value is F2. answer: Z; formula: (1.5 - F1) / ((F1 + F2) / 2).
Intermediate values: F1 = 19.4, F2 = 18.2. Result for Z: -0.952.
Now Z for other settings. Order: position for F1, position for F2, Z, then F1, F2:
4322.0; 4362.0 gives -0.858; 20.3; 23.5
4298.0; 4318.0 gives -0.881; 18.2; 19.7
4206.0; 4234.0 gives -0.976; 19.9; 17.8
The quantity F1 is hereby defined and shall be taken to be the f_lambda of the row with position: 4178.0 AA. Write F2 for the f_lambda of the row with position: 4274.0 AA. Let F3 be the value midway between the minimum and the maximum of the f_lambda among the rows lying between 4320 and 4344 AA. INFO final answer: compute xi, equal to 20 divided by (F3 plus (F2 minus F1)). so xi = 0.95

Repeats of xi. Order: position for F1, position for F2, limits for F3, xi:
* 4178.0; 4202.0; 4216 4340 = 0.89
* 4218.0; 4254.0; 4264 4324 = 0.93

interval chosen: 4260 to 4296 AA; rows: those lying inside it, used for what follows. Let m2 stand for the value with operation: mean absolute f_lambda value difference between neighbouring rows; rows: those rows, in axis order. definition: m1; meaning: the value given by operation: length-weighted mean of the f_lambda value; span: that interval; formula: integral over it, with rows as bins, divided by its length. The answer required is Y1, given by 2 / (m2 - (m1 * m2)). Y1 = -0.47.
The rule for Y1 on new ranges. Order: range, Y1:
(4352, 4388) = -0.08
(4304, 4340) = -0.16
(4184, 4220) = -0.12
